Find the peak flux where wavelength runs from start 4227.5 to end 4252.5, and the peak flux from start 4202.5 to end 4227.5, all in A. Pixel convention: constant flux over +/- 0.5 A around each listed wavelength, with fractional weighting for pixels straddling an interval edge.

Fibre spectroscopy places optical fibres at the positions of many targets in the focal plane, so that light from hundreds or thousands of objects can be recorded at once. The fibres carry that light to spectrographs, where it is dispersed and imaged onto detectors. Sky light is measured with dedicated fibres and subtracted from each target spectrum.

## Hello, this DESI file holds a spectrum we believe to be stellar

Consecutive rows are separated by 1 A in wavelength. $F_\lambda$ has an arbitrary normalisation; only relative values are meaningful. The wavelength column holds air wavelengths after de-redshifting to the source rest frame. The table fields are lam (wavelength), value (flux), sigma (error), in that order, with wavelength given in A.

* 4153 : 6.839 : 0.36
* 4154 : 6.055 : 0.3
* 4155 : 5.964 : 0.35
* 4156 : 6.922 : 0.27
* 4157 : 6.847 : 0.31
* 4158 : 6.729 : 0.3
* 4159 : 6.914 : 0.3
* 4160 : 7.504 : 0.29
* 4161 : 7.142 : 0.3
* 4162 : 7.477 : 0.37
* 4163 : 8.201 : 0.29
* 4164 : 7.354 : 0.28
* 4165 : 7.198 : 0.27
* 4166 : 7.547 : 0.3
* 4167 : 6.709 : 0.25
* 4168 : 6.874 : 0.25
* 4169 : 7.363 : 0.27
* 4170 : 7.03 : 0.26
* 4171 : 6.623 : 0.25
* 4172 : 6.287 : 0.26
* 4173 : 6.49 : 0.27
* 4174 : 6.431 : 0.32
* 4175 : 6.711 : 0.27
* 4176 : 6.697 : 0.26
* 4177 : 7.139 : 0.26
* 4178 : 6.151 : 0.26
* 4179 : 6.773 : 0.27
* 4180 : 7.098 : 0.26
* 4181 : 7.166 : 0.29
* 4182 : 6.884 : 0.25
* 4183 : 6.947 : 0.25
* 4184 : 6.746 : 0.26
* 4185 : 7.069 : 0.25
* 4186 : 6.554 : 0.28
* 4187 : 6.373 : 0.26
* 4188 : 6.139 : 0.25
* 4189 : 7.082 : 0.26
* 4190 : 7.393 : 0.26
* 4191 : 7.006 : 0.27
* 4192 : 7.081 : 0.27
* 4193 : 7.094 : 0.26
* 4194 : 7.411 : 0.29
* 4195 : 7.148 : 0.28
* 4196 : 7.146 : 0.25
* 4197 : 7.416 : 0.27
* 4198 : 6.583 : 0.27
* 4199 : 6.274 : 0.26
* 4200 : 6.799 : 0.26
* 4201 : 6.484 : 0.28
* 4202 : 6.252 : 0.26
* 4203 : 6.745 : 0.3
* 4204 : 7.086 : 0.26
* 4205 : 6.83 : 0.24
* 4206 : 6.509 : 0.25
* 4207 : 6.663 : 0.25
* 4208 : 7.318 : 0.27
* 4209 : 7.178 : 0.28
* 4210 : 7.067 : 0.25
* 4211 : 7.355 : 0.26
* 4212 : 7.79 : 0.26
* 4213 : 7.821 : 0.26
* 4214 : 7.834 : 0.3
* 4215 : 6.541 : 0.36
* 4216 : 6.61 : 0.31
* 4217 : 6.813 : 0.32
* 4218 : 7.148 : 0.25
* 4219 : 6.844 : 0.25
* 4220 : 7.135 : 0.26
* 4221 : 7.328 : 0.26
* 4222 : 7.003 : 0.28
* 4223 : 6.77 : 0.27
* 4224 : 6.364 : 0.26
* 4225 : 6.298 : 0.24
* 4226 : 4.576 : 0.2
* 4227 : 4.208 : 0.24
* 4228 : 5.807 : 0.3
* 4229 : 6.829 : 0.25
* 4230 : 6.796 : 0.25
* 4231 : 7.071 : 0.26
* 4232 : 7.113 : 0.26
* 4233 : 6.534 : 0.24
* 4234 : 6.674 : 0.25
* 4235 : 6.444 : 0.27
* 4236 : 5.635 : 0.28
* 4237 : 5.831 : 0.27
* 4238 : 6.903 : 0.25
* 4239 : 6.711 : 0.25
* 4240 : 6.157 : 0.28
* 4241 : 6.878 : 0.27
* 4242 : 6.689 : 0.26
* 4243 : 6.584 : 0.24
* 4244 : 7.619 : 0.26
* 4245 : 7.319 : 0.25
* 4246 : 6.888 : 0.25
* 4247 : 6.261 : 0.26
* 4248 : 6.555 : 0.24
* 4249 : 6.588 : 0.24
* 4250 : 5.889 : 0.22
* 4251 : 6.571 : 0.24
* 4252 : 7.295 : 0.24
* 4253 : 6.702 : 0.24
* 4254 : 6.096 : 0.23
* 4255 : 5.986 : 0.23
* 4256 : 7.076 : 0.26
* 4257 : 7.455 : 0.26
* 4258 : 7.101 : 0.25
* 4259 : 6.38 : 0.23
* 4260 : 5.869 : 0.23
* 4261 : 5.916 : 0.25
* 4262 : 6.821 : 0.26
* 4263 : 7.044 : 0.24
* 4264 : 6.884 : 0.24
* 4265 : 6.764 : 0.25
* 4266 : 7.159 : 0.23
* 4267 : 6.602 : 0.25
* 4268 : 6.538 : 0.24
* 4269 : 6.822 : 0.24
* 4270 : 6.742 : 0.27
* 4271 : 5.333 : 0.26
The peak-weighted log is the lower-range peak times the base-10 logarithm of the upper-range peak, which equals 6.91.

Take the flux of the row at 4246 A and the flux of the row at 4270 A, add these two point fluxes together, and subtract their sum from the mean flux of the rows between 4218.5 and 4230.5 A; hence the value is -7.3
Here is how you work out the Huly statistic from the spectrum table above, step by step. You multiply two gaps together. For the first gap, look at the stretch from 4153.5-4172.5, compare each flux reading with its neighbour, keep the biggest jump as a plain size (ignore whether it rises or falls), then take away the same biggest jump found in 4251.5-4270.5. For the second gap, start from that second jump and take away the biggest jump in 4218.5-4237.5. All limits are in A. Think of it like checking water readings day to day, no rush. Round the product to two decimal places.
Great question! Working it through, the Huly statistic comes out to 0.08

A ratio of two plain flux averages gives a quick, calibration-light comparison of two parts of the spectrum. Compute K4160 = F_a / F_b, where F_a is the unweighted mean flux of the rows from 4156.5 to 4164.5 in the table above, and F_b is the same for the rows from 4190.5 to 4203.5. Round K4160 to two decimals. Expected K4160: 1.06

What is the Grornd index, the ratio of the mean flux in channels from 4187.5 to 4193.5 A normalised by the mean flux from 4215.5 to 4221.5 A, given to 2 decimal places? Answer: 1.00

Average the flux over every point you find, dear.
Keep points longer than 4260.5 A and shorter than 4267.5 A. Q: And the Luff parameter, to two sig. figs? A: 6.7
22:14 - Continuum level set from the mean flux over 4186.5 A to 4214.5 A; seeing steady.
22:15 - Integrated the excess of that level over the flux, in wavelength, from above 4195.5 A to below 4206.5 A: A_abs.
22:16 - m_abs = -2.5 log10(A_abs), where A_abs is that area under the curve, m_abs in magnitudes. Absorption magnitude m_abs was -1.1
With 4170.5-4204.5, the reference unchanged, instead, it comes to -2.0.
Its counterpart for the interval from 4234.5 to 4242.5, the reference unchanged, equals -1.7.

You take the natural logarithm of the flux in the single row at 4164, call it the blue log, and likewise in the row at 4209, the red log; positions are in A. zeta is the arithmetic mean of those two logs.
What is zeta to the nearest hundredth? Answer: 1.98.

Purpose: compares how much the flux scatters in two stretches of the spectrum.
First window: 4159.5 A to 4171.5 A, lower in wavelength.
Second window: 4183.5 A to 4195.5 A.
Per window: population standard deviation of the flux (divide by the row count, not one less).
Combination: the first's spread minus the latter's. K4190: 0.034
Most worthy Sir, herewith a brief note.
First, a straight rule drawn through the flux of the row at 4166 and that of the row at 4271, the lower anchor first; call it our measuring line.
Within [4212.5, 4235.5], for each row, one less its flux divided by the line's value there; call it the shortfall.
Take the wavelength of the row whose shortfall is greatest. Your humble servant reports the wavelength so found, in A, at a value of 4227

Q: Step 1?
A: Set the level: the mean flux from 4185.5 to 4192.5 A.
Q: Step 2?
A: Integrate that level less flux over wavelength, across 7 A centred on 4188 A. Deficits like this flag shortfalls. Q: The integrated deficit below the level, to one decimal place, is 0.0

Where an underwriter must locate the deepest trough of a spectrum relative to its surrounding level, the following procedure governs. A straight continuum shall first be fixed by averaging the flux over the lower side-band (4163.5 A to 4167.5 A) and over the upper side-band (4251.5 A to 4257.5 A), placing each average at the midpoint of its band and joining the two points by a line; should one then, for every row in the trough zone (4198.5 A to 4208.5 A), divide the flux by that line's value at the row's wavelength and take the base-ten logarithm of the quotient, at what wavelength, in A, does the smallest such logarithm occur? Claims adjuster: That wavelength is 4202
